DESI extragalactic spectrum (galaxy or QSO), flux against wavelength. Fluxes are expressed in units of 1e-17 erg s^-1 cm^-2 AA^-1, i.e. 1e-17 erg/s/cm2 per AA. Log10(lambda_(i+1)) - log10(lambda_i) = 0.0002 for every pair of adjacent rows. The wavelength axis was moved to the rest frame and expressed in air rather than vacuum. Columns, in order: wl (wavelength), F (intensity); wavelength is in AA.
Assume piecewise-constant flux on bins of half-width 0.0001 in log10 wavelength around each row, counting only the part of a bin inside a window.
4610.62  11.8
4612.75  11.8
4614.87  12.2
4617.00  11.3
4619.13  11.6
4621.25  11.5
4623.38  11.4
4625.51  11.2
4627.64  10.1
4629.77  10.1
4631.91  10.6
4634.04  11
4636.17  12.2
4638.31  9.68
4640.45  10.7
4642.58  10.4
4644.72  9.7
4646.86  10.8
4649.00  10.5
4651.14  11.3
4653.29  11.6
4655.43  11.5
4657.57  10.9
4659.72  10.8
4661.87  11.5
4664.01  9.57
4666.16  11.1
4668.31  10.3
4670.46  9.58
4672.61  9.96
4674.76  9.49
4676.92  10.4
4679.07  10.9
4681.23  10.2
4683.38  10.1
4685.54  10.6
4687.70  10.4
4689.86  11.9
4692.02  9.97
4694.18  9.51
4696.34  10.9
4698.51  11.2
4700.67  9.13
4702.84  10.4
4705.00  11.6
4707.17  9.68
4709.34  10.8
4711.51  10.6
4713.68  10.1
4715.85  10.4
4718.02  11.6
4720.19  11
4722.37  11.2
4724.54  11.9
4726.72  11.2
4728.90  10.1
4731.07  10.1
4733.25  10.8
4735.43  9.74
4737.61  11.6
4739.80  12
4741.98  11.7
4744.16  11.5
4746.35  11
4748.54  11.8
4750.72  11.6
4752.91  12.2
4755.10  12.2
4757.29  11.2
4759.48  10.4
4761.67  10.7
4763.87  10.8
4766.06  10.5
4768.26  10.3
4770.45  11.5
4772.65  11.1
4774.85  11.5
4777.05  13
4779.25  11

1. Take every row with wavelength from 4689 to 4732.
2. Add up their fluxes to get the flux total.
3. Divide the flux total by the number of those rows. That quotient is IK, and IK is 10.7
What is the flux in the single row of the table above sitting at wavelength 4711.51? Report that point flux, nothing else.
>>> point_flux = 10.6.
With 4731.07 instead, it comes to 10.1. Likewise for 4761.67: 10.7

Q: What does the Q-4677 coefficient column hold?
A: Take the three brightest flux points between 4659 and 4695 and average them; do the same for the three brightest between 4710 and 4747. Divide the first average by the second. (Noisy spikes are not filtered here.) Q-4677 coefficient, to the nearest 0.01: 0.97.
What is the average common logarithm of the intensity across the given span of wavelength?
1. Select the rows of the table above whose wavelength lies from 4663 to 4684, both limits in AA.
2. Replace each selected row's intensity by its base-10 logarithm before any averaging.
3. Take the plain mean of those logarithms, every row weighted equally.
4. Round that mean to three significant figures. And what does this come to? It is 1.01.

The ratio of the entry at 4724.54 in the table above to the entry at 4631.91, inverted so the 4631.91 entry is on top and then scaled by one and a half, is 1.34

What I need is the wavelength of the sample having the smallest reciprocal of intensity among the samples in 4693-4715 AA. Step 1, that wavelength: 4705.00 AA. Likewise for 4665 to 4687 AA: 4666.16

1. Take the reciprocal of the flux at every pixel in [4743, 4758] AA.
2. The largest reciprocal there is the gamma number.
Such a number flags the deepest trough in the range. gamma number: 0.091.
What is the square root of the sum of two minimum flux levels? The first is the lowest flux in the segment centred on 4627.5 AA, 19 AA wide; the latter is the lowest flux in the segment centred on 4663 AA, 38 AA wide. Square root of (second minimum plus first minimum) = 4.43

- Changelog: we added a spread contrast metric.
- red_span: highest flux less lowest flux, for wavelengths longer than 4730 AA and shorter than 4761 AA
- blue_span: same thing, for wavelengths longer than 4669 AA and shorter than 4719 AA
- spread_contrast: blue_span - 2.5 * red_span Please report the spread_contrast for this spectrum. -3.38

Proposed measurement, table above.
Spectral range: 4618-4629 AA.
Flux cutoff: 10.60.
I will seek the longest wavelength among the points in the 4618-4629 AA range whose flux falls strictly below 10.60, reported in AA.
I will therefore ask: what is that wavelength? 4627.64 AA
